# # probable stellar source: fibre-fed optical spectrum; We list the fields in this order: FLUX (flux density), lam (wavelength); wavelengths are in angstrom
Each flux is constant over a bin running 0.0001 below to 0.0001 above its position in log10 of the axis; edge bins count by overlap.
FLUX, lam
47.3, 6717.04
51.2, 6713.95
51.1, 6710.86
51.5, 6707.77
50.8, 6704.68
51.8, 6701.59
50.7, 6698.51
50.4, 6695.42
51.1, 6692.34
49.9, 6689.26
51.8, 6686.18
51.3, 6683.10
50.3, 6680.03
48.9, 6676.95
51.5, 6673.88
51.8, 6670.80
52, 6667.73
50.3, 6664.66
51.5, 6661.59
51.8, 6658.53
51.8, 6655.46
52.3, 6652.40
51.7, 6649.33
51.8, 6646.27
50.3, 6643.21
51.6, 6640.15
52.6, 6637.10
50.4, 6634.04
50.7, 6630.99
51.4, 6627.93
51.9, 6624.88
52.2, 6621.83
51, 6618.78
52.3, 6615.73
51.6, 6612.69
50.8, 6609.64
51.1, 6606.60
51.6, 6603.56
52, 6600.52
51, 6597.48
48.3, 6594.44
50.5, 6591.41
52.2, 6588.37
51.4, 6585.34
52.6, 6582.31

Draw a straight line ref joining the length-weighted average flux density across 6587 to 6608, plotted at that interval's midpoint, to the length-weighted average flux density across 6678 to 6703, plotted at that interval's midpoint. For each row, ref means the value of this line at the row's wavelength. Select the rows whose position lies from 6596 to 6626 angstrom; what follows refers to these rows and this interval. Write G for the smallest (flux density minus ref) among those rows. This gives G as -0.1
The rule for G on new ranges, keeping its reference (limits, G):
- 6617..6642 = -0.5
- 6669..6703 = -2.0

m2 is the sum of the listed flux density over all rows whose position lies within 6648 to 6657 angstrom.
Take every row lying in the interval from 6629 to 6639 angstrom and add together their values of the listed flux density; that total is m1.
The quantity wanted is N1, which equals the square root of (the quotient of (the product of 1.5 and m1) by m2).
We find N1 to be 1.22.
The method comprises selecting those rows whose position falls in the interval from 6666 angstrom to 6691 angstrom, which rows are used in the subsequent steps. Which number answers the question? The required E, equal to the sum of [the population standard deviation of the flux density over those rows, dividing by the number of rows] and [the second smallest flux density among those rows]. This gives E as 50.9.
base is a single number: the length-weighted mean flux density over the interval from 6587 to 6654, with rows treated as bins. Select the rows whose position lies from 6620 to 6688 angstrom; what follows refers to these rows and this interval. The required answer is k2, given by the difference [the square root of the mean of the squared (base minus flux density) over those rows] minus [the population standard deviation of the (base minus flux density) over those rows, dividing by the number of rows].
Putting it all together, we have 0.00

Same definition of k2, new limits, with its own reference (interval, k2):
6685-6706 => 0.11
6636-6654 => 0.10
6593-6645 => 0.01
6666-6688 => 0.03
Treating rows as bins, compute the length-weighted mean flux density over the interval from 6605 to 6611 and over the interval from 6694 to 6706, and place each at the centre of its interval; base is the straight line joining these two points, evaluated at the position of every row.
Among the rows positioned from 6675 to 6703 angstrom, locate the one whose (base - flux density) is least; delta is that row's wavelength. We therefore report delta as 6701.59 angstrom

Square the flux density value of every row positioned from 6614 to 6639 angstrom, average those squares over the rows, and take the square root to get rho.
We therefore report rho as 51.6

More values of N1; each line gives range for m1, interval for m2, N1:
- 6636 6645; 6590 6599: 1.24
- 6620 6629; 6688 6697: 1.24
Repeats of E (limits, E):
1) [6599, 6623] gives 51.5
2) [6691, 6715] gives 51.1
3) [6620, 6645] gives 51.2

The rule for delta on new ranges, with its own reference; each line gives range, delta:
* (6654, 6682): 6667.73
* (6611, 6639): 6637.10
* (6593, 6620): 6615.73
